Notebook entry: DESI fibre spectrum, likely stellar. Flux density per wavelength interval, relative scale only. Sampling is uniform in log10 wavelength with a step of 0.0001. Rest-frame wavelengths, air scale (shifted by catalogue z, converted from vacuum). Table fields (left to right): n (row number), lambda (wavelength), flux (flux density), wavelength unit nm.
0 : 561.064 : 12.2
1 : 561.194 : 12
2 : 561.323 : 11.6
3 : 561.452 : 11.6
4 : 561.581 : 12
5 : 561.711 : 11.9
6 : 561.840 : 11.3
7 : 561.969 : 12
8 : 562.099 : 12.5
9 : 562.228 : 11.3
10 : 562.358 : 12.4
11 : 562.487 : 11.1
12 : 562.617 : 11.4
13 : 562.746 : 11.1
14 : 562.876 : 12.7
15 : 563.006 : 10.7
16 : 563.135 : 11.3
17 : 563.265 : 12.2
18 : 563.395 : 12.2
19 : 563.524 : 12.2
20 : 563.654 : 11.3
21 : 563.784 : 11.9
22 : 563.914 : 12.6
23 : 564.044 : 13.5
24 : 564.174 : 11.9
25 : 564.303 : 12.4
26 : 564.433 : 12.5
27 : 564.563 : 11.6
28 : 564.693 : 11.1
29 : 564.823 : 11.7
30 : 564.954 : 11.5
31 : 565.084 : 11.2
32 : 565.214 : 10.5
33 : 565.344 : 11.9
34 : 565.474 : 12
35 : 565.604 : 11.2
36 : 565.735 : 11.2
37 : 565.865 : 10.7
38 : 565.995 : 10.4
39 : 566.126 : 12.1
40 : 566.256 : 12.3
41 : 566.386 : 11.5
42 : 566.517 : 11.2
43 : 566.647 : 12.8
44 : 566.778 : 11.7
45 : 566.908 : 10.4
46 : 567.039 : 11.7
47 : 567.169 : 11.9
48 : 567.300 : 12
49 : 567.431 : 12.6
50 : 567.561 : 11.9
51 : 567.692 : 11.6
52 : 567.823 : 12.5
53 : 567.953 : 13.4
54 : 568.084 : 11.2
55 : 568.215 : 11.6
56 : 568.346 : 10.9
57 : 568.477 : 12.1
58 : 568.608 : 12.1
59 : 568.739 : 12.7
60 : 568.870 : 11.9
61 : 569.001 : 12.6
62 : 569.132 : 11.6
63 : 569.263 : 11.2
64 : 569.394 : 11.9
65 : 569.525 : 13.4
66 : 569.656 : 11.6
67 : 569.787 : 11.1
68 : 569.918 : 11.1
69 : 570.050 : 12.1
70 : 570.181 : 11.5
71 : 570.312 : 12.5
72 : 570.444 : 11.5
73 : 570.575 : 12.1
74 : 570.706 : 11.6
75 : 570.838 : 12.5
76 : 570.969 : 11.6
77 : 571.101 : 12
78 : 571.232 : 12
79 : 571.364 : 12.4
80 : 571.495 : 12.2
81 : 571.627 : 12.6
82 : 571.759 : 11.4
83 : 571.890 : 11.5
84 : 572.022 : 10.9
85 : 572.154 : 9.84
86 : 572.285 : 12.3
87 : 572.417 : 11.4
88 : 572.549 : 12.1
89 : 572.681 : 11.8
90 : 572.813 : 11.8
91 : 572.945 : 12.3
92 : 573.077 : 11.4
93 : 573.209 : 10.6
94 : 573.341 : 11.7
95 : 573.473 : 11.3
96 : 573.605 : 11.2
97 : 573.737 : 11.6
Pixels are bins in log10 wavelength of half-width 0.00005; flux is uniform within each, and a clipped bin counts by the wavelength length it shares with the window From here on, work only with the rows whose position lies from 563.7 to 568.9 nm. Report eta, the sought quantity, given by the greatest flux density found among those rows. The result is 13.5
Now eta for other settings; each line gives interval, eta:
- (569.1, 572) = 13.4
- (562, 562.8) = 12.5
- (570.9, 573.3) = 12.6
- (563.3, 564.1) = 13.5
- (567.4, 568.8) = 13.4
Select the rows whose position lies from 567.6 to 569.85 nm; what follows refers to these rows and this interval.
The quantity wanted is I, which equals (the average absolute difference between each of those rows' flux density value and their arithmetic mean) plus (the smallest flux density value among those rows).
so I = 11.5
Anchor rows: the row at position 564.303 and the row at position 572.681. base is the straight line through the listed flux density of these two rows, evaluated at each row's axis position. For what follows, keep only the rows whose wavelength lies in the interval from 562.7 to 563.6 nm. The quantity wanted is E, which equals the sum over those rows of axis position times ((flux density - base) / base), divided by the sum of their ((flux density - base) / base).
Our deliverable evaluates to 563.03 nm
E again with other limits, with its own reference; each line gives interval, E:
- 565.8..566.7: 566.05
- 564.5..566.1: 565.36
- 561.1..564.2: 562.38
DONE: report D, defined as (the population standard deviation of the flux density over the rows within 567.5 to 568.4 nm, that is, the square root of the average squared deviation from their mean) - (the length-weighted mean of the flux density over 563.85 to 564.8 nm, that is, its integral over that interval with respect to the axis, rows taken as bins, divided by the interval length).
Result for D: -11.4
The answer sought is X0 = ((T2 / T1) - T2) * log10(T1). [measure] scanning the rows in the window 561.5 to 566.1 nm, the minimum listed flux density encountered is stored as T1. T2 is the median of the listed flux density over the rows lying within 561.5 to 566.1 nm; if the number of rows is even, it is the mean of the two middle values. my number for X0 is -10.8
